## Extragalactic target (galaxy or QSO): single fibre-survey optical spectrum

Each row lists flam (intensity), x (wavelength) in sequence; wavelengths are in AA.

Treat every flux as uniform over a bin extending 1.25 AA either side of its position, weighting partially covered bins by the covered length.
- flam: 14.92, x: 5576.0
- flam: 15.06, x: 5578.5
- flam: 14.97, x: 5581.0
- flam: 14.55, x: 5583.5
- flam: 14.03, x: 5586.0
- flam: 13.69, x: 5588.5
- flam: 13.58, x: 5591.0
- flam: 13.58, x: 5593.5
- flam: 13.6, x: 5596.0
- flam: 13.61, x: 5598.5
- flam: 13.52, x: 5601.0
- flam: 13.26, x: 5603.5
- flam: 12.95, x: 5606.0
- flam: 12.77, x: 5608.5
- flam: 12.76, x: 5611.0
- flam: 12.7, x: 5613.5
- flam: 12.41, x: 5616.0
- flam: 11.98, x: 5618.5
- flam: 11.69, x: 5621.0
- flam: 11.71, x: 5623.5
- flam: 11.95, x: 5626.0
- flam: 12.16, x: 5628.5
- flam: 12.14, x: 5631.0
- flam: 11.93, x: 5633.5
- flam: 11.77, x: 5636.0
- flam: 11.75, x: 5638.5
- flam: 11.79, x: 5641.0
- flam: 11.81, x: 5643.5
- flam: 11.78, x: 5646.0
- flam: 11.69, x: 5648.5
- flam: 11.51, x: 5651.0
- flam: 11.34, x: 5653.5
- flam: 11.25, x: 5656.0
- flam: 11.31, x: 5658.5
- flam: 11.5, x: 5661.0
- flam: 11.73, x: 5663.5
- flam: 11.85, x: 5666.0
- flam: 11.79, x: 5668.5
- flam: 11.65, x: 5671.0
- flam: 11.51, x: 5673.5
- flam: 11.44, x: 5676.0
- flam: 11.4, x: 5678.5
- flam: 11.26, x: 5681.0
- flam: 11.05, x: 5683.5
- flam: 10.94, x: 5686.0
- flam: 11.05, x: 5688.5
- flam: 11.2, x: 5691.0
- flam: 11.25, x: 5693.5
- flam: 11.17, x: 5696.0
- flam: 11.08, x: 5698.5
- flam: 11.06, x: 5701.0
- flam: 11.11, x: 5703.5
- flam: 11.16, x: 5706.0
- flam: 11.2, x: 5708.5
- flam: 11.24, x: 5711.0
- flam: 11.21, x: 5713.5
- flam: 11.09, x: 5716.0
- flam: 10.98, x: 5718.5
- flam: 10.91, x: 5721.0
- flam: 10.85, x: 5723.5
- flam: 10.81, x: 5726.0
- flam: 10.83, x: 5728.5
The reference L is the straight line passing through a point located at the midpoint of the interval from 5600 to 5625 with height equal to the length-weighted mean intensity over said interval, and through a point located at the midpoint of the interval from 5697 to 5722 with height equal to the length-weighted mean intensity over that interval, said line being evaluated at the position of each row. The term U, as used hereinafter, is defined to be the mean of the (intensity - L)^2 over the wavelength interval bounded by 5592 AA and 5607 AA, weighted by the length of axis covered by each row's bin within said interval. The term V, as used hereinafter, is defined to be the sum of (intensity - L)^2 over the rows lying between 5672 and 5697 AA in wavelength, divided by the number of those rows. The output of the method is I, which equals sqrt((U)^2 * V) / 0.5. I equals 0.28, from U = 0.5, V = 0.08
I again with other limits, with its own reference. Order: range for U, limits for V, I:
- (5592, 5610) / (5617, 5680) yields 0.33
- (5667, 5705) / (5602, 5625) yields 0.05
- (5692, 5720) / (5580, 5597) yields 0.04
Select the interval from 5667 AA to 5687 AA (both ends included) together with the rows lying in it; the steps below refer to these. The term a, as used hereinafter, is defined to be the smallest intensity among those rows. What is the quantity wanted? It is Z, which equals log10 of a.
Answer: 1.04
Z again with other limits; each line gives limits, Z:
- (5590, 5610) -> 1.11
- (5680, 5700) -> 1.04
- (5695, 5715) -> 1.04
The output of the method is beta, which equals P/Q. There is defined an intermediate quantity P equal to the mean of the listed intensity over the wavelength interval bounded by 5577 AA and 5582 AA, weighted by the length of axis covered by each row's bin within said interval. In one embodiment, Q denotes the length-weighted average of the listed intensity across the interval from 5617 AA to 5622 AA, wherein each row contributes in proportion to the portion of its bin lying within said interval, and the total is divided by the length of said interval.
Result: 1.26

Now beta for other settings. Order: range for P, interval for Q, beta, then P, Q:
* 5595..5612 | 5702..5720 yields 1.19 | 13.2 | 11.1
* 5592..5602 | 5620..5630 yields 1.14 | 13.6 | 11.9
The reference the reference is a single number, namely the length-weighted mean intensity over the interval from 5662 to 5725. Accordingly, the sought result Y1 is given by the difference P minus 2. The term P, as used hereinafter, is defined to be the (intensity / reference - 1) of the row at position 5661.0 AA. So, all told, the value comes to -1.98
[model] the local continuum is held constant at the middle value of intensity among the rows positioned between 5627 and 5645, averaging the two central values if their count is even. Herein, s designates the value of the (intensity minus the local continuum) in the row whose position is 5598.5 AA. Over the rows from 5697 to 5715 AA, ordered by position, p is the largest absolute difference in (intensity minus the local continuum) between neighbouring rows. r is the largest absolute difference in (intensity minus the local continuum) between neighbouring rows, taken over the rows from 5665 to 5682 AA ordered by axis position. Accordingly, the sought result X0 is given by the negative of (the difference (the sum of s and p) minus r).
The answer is -1.7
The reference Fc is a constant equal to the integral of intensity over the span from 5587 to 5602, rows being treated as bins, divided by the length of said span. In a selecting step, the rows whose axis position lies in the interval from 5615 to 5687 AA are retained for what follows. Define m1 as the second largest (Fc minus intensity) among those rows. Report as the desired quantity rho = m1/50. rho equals 0.051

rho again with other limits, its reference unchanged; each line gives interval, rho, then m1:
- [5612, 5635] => 0.038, 1.9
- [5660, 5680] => 0.043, 2.2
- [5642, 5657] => 0.045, 2.3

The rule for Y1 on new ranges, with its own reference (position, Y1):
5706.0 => -2.01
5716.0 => -2.01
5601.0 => -1.80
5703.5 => -2.01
